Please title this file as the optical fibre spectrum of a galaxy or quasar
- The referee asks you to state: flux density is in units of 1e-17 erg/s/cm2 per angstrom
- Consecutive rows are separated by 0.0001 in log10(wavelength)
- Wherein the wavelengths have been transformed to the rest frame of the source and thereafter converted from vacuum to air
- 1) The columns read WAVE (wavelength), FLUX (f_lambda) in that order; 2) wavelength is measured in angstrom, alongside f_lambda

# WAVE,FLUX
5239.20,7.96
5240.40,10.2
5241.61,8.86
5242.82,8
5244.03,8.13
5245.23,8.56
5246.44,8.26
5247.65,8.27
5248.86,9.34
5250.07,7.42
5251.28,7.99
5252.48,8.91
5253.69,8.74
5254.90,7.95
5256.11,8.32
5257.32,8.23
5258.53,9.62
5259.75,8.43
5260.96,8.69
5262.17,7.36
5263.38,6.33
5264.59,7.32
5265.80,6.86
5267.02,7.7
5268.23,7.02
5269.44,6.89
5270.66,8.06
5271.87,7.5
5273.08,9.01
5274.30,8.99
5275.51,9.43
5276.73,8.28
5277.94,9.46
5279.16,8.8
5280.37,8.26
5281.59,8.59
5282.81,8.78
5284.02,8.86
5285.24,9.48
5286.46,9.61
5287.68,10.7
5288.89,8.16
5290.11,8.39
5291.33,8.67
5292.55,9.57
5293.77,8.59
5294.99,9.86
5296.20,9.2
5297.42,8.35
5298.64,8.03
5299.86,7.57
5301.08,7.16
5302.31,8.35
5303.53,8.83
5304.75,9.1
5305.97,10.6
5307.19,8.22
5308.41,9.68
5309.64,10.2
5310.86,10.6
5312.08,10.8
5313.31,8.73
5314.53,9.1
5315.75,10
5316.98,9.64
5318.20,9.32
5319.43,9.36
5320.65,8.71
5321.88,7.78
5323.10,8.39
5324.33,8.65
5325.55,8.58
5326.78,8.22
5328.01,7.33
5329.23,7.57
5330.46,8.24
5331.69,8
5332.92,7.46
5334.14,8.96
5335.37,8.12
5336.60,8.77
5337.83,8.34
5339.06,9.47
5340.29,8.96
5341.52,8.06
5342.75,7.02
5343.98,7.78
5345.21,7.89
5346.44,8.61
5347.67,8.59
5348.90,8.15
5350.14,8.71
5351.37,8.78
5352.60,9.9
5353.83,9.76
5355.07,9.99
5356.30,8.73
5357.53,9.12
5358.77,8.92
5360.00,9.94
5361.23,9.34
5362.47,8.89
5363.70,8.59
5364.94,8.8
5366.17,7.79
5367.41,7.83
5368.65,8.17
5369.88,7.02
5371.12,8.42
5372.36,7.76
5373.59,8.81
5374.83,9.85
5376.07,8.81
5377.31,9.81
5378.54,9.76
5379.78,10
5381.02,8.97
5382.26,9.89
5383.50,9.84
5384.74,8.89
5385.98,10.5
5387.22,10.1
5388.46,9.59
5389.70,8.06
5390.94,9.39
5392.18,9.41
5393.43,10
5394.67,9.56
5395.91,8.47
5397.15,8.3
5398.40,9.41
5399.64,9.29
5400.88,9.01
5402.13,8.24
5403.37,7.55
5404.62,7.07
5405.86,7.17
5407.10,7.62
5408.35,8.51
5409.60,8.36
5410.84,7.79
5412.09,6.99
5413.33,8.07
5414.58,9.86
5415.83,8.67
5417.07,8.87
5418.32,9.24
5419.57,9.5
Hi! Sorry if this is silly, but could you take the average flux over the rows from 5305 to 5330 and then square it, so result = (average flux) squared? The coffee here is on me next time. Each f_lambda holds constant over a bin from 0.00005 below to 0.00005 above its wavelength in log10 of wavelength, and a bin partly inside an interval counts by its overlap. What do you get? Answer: 82.3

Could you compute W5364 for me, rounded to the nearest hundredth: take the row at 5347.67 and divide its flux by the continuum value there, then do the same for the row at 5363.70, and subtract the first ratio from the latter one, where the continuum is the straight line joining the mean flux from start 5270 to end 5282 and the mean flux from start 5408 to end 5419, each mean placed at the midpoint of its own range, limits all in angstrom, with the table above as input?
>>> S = 0.00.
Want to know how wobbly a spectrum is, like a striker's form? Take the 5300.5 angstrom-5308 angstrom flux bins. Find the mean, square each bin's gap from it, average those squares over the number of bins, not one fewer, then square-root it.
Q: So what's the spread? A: 1.04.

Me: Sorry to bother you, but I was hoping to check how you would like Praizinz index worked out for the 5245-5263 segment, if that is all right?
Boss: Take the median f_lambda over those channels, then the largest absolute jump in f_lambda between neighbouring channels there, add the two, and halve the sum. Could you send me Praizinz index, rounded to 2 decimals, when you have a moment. 5.12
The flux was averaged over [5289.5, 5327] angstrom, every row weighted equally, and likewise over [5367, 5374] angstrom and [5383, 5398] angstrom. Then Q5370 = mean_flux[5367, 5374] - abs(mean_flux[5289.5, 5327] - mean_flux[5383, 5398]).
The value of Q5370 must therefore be 7.6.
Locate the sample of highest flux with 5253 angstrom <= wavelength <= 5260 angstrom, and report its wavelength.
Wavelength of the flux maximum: 5258.53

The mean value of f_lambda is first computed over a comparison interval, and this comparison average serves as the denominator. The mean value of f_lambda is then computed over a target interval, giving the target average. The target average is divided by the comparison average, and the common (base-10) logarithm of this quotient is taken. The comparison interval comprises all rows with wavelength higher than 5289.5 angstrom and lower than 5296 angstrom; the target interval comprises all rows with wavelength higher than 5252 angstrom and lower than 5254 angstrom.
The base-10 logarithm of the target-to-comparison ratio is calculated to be -0.01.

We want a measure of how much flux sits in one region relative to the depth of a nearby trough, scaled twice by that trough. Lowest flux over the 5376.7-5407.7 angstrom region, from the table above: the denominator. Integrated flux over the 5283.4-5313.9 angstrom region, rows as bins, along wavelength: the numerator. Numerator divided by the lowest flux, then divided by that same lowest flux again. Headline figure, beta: 5.5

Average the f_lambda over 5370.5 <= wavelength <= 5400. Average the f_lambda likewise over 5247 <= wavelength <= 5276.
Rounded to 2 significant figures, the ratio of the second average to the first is 0.87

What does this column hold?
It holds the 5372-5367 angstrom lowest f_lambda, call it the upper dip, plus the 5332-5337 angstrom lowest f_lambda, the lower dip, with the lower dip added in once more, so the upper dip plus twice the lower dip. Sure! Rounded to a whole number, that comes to 22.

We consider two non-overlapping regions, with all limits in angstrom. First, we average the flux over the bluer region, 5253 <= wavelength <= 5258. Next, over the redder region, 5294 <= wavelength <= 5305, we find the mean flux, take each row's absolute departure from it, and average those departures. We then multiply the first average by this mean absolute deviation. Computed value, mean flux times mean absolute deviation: 5.6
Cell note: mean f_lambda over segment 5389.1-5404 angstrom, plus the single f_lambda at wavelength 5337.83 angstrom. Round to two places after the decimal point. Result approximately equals 17.23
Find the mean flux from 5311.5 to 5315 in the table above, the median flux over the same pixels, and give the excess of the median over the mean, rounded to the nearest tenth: -0.4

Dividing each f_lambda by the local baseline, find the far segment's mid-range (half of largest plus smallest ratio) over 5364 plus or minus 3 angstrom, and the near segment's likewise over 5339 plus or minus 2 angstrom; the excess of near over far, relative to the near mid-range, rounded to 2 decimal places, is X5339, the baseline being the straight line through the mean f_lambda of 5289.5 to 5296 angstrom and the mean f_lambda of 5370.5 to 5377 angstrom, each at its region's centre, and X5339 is 0.03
